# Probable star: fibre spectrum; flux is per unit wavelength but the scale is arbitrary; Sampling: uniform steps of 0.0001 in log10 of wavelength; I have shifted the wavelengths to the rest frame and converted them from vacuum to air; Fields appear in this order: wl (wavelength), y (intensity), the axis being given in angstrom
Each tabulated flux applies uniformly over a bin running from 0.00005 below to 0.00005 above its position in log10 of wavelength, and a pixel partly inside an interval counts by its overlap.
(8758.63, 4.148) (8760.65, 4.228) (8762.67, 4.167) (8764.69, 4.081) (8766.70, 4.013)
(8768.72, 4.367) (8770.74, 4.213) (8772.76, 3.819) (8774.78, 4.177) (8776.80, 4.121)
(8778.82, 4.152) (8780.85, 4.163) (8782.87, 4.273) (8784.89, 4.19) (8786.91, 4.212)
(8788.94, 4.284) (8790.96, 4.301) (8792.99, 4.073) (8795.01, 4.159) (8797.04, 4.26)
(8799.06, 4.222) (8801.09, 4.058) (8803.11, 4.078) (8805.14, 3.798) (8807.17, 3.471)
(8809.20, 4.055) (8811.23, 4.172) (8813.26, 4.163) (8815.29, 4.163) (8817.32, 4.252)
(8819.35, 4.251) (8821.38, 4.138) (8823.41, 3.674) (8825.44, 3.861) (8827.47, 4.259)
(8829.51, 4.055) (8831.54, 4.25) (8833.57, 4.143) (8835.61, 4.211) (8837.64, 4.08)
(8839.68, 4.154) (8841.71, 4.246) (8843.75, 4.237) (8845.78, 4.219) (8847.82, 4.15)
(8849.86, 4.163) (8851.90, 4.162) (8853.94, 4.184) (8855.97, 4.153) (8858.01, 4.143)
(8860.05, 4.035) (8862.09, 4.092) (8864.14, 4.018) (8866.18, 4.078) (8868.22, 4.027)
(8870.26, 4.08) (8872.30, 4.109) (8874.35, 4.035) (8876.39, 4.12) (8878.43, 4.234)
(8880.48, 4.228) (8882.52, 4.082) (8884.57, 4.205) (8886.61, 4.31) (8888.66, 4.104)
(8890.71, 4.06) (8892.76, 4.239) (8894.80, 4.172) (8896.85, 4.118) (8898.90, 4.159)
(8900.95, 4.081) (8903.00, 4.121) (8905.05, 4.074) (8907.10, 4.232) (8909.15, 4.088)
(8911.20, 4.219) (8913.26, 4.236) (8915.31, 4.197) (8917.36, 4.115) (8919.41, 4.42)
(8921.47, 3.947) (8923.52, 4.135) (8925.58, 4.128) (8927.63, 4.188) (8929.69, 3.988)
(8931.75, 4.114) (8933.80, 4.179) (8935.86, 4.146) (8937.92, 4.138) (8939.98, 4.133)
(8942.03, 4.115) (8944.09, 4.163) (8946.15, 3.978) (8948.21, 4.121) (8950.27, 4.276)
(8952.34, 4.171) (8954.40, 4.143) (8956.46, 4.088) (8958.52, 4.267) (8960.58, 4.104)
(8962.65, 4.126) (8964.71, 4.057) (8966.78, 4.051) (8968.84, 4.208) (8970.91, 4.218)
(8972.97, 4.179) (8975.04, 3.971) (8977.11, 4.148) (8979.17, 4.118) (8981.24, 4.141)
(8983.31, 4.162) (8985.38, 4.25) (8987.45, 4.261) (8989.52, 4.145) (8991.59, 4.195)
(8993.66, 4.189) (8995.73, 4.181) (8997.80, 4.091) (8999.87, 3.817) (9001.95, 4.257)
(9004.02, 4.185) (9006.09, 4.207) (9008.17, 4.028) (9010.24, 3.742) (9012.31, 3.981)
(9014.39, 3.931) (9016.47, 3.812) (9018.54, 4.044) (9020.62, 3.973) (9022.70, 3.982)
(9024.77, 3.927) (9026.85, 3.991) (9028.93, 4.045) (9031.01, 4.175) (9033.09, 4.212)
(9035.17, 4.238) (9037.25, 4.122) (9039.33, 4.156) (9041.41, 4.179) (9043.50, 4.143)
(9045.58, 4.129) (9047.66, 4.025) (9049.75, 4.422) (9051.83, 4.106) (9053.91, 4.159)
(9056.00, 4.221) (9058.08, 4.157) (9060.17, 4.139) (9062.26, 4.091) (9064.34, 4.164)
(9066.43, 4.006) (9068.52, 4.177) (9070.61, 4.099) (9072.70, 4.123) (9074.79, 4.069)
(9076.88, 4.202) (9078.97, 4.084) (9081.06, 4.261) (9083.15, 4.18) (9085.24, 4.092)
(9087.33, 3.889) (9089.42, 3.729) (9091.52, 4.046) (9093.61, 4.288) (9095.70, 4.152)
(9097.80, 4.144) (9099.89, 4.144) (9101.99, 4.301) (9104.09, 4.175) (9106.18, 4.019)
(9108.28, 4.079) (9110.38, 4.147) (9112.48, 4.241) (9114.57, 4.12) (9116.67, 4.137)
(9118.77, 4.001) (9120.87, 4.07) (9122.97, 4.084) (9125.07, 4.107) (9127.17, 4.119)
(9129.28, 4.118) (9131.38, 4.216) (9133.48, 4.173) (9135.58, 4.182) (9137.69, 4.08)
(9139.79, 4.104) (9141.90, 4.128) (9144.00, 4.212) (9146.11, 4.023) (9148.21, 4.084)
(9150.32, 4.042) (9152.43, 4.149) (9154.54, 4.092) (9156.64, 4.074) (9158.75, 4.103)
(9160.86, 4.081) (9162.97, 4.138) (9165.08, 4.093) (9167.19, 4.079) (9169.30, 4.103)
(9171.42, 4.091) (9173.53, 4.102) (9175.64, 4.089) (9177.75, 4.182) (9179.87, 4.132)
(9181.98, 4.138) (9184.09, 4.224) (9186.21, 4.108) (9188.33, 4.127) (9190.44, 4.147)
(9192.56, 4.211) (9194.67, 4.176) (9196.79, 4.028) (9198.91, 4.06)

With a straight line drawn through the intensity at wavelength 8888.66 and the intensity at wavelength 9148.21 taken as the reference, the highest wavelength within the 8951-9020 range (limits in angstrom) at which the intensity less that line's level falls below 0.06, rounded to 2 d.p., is 9018.54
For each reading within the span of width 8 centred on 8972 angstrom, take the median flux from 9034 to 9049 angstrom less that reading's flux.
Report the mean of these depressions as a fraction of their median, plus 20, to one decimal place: 20.0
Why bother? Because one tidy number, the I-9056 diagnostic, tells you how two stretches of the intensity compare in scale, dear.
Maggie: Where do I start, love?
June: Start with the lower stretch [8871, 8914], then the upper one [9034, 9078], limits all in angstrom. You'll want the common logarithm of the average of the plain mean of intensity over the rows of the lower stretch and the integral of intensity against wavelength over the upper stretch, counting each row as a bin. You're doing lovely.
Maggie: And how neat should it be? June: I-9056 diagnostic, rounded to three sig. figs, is 1.97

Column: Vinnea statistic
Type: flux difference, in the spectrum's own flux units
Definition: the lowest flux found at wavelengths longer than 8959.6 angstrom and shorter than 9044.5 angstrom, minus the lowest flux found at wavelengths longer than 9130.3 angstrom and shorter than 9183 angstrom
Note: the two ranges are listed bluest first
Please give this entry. -0.28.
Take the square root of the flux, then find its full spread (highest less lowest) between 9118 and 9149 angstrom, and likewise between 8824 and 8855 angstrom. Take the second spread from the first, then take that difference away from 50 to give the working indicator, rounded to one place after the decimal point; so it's 50.0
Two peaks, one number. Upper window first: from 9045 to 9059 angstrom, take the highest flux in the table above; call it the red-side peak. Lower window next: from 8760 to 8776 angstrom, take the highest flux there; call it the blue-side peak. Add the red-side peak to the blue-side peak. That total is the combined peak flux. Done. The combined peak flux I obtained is 8.79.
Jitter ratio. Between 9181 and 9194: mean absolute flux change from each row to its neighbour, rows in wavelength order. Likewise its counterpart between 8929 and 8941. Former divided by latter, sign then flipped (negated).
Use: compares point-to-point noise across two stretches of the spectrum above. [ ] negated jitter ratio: -1.29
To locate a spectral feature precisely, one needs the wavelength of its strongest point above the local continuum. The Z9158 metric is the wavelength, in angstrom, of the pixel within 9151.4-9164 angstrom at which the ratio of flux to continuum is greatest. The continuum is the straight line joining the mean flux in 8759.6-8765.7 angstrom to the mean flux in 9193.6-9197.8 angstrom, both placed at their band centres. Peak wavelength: 9152.43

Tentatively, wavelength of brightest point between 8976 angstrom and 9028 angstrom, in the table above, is 8987.45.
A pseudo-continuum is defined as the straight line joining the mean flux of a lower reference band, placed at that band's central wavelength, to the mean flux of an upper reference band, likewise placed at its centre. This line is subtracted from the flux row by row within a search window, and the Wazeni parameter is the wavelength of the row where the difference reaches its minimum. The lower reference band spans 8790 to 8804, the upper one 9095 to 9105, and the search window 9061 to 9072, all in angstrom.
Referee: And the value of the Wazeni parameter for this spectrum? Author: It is 9066.43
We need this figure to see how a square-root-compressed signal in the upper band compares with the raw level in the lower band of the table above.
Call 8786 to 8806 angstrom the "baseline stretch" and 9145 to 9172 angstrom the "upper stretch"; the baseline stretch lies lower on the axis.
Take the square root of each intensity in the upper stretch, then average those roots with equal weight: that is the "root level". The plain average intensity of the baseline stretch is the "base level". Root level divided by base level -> 0.488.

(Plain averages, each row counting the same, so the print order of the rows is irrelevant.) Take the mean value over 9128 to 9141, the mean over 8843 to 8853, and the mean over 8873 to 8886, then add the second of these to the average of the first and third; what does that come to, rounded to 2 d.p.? 8.33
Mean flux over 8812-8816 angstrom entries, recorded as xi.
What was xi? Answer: 4.16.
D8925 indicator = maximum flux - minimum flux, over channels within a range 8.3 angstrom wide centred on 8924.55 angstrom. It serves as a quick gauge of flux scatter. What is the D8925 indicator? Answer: 0.24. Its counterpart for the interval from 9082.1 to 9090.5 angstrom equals 0.45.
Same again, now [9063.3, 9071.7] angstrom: 0.17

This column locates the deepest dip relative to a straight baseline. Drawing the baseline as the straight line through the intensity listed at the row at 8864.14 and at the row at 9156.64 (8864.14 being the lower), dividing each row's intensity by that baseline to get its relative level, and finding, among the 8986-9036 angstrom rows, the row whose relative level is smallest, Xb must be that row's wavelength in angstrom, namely 9010.24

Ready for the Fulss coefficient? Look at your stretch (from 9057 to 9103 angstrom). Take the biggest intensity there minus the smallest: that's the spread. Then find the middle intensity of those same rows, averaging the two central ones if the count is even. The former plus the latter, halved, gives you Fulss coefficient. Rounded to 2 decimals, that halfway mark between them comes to 2.36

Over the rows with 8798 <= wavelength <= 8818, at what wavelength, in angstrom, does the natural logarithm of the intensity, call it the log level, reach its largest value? 8817.32 angstrom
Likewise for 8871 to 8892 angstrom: 8886.61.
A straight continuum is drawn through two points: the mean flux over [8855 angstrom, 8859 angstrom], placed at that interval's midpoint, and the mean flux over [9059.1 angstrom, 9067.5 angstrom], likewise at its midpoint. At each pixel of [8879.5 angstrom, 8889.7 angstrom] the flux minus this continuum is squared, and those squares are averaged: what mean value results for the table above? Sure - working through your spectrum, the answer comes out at 0.0090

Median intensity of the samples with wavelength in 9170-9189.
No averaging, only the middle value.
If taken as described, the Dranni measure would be 4.127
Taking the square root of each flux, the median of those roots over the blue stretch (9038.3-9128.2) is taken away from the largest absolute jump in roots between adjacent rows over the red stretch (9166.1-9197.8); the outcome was -1.997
